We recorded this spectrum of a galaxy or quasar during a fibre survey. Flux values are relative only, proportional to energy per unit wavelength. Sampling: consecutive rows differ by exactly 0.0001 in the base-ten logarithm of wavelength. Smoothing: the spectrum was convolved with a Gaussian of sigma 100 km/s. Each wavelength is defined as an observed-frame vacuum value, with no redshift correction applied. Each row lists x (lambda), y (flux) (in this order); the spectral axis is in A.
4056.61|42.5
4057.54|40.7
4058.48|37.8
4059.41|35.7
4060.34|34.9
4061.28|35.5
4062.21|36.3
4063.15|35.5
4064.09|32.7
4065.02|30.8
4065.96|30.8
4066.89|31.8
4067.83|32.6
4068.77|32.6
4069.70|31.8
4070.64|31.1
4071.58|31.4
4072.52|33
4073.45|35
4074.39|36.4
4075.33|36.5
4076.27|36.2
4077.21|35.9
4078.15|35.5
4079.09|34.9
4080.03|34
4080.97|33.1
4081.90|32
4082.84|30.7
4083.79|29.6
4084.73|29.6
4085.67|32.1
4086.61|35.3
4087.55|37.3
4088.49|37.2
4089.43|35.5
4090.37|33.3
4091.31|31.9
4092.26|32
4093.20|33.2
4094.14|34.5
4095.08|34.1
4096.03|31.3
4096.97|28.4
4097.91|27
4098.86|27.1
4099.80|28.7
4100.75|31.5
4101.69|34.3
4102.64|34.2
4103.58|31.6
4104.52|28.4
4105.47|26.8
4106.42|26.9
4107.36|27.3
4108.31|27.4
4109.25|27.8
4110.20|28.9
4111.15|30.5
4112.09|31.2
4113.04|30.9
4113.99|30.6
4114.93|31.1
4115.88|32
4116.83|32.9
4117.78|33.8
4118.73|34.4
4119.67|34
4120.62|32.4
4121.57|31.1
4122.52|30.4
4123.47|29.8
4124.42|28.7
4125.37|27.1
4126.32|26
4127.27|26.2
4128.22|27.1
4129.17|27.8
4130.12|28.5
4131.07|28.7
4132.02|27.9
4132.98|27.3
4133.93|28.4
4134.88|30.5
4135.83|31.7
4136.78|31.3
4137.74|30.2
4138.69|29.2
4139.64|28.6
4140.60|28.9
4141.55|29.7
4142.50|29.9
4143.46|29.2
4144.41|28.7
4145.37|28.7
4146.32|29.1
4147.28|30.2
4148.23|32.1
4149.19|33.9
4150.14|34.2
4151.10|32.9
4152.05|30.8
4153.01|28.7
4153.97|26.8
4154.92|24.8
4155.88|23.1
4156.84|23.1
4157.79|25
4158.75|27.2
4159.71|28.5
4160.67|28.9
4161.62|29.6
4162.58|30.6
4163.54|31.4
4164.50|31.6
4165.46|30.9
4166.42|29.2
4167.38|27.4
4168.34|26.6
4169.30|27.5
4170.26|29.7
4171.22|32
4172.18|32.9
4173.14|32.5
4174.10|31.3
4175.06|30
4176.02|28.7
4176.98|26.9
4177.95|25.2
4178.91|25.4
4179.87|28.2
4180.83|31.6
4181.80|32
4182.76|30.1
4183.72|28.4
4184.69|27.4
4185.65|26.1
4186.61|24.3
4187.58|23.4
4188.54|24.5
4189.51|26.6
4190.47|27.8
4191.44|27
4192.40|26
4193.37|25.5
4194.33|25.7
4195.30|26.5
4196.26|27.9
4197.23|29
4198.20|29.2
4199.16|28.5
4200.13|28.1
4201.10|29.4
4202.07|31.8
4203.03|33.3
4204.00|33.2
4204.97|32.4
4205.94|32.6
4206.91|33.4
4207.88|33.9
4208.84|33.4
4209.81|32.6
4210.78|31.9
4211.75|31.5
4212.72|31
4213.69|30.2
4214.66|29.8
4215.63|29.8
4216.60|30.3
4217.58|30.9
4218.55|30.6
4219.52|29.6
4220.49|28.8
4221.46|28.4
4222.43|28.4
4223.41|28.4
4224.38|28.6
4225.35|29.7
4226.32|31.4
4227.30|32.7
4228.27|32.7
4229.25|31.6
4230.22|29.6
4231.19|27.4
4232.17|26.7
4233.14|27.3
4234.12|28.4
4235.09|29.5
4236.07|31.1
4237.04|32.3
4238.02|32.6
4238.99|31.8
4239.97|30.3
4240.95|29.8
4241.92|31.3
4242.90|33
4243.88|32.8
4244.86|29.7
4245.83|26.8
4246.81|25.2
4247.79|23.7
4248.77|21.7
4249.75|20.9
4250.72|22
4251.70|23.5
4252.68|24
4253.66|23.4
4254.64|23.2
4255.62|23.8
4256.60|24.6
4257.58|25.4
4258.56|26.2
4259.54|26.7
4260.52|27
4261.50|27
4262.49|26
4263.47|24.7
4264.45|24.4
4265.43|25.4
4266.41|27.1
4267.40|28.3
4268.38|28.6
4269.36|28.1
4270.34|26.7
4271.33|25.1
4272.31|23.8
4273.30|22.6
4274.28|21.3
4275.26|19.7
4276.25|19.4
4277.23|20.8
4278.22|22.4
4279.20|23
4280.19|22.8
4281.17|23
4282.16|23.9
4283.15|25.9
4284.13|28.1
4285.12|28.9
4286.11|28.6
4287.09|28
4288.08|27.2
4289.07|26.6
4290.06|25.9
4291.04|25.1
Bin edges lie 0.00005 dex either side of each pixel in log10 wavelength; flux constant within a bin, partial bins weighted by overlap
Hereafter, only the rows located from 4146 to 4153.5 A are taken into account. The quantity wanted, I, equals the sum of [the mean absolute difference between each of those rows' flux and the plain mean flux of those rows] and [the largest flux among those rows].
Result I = 36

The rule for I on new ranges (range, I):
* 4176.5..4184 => 34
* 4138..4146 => 30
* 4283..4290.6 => 30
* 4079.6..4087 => 37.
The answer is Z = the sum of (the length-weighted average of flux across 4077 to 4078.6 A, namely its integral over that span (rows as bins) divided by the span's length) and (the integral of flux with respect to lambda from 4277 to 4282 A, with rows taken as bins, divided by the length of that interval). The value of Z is 58.2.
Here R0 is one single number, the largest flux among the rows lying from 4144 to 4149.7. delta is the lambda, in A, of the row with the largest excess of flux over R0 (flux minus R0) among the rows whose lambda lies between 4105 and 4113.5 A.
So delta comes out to 4112.09 A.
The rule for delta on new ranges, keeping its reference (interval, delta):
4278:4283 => 4282.16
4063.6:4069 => 4064.09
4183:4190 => 4183.72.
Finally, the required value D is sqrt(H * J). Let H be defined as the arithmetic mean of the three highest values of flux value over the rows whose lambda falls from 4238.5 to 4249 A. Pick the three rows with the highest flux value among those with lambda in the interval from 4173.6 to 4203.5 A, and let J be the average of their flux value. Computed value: 32.4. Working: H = 32.5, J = 32.4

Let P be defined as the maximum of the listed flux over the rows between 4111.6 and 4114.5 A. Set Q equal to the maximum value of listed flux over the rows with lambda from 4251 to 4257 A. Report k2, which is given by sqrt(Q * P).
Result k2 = 27.7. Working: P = 31.2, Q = 24.6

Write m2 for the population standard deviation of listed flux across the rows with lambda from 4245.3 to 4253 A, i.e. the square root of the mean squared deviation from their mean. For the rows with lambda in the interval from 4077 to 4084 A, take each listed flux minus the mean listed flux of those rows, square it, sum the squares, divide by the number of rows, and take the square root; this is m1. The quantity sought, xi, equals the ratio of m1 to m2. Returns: 1.2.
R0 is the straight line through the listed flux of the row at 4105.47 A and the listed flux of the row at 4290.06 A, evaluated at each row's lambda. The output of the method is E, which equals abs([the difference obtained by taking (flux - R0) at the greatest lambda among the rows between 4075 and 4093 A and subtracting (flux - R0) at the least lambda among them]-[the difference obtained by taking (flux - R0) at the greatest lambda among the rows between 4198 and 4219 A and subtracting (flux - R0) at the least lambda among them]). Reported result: 6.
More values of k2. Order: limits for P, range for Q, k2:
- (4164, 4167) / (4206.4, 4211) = 32.7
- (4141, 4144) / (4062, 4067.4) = 32.9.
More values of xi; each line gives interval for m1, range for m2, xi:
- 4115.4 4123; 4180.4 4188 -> 0.4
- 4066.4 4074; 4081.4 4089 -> 0.4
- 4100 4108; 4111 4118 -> 2.7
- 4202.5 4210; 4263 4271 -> 0.3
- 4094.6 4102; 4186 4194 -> 2.0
